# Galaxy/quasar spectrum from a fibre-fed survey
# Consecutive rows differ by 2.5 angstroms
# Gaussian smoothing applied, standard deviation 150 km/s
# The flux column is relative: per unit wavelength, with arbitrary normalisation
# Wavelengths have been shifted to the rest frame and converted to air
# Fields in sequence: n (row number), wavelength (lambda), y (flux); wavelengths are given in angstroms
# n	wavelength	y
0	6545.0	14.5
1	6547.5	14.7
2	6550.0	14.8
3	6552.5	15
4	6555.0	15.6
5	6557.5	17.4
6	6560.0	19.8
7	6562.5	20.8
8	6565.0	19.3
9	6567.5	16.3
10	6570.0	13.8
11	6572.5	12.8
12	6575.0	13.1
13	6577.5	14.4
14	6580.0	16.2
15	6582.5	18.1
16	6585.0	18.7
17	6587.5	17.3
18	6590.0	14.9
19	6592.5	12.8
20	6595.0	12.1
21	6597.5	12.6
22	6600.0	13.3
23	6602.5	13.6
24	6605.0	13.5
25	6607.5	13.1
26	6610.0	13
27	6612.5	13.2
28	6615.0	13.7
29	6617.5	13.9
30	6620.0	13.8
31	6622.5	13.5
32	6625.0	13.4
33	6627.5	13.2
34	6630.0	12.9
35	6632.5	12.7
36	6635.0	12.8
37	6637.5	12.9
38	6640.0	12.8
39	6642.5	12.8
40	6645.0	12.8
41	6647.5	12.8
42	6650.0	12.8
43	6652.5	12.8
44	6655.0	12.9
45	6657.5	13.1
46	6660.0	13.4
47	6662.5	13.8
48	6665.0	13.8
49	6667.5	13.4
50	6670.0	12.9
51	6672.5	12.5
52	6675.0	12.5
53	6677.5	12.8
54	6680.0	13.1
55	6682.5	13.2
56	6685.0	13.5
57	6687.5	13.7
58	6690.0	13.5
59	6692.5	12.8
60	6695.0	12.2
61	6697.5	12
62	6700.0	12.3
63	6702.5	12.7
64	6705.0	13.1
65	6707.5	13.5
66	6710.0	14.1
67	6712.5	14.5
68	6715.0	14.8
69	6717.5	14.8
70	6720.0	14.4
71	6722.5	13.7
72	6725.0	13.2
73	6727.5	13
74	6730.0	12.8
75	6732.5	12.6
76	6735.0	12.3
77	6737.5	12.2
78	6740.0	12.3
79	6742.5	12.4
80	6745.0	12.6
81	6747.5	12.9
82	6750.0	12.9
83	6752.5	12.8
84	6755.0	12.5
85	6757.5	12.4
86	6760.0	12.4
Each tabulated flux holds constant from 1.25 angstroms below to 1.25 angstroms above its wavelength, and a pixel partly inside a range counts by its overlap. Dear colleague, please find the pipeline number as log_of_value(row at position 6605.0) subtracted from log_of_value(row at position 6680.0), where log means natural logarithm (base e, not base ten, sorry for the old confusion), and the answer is -0.03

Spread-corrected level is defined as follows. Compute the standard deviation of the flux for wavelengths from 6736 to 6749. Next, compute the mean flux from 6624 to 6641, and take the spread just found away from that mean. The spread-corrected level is 12.7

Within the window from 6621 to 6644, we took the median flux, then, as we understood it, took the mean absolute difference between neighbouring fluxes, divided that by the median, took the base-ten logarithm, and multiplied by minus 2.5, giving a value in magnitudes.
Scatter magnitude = 4.9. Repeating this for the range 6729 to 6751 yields 4.7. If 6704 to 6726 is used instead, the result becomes 3.8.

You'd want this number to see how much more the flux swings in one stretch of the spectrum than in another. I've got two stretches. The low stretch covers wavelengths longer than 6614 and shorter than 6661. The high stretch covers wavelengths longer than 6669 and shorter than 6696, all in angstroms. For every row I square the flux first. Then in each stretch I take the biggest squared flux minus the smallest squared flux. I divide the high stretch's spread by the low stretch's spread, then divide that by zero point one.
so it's 12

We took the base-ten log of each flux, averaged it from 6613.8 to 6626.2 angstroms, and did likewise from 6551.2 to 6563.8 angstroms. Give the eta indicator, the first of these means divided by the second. 0.912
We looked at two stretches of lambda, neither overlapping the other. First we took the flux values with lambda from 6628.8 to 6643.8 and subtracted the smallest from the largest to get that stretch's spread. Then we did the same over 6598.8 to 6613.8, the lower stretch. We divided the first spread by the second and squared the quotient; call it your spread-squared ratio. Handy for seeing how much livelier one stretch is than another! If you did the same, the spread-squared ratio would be 0.11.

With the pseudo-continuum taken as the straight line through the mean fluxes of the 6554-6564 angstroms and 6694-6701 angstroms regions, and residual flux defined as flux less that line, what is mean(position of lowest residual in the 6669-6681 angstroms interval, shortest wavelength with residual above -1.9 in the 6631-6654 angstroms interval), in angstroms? 6657.5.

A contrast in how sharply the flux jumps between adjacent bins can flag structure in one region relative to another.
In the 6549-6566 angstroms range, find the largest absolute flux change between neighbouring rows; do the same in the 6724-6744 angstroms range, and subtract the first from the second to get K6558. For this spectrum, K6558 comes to -2.1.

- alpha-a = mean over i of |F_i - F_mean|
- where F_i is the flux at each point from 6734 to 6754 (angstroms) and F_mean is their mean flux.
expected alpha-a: 0.25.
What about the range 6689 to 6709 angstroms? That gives 0.46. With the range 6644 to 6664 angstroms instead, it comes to 0.29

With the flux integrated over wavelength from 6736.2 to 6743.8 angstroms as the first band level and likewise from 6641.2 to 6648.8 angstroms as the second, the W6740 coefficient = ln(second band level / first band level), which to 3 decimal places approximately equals 0.040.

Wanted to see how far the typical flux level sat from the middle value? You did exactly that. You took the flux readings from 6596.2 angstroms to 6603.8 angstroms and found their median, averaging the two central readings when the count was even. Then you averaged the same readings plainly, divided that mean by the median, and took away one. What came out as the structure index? -0.010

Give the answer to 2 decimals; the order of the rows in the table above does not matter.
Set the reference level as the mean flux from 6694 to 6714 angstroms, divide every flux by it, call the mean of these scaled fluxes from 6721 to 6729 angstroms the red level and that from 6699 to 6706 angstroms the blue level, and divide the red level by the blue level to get 1.05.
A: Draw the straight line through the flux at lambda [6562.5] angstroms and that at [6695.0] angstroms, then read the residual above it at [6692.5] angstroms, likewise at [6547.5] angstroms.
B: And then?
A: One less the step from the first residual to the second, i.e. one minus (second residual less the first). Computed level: 9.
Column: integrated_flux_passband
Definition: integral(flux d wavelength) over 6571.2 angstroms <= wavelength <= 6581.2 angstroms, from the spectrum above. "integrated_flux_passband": 141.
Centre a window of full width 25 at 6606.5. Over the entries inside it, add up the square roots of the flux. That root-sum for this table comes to 36.3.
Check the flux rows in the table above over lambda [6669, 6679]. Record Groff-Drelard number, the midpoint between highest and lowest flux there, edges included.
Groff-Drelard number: 12.7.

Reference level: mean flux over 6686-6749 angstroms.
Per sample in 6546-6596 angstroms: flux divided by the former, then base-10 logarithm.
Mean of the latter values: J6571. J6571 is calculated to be 0.078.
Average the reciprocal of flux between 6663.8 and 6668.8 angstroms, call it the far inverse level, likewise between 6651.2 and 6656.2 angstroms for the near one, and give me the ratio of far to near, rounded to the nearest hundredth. 0.95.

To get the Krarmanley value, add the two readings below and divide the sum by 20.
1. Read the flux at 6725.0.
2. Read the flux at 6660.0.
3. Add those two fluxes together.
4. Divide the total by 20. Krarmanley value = 1.33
